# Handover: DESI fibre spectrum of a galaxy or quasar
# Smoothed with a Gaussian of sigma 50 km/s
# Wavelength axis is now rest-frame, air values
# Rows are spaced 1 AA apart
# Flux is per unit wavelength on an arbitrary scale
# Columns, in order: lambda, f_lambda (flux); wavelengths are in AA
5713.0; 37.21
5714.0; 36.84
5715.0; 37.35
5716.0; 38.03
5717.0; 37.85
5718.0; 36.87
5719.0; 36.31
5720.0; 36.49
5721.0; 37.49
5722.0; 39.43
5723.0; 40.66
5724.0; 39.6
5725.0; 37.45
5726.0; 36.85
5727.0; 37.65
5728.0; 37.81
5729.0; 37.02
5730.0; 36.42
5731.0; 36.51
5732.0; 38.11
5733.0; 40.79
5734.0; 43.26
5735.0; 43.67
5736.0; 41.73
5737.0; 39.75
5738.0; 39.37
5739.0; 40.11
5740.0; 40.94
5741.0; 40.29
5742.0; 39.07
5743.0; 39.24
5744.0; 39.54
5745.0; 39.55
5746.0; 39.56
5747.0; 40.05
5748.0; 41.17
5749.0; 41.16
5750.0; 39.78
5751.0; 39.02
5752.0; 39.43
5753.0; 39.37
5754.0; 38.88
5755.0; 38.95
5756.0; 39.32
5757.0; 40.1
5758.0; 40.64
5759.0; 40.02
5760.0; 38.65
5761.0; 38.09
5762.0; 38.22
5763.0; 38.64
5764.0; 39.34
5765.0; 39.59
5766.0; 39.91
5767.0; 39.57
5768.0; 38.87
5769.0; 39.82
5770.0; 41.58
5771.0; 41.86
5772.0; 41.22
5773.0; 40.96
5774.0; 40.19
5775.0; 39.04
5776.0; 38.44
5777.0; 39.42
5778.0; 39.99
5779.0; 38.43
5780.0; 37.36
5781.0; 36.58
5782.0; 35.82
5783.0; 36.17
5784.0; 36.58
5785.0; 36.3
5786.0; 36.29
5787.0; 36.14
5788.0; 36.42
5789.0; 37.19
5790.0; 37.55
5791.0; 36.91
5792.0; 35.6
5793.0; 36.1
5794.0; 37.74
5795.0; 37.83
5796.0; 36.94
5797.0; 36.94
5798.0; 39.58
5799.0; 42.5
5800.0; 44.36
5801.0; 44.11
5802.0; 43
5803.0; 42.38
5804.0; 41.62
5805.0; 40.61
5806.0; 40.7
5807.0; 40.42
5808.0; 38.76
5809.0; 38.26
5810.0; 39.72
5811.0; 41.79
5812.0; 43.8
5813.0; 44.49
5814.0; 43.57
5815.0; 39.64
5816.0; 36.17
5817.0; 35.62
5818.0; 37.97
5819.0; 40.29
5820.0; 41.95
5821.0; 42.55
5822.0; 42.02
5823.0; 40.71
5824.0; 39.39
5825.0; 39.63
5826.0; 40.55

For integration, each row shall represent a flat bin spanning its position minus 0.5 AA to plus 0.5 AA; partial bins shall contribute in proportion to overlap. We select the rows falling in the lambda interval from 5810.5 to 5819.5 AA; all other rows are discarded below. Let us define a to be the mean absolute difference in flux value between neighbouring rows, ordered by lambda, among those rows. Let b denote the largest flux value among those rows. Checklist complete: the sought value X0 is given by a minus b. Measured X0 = -42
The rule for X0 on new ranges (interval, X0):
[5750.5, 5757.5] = -40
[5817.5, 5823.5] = -41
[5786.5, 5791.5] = -37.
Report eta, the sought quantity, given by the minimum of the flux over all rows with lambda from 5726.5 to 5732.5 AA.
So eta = 36.42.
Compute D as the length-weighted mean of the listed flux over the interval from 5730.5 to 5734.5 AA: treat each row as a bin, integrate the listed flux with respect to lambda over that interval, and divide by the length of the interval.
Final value 39.7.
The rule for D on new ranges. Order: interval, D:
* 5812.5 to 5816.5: 41.0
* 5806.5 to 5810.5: 39.3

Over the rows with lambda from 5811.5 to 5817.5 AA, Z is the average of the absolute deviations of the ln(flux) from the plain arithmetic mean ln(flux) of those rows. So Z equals 0.085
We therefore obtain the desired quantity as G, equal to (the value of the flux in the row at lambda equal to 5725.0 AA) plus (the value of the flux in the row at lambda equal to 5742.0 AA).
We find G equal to 76.5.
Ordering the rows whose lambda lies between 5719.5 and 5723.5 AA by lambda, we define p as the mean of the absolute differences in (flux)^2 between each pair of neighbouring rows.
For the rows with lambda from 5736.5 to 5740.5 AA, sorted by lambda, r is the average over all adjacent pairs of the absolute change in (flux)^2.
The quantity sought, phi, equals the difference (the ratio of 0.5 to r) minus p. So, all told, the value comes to -107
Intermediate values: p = 107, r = 52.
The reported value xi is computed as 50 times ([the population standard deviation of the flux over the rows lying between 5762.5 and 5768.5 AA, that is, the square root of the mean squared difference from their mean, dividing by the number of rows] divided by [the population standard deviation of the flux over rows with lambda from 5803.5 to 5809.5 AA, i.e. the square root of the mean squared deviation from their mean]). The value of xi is 19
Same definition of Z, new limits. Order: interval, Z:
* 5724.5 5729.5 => 0.009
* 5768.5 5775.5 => 0.021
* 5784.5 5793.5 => 0.013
